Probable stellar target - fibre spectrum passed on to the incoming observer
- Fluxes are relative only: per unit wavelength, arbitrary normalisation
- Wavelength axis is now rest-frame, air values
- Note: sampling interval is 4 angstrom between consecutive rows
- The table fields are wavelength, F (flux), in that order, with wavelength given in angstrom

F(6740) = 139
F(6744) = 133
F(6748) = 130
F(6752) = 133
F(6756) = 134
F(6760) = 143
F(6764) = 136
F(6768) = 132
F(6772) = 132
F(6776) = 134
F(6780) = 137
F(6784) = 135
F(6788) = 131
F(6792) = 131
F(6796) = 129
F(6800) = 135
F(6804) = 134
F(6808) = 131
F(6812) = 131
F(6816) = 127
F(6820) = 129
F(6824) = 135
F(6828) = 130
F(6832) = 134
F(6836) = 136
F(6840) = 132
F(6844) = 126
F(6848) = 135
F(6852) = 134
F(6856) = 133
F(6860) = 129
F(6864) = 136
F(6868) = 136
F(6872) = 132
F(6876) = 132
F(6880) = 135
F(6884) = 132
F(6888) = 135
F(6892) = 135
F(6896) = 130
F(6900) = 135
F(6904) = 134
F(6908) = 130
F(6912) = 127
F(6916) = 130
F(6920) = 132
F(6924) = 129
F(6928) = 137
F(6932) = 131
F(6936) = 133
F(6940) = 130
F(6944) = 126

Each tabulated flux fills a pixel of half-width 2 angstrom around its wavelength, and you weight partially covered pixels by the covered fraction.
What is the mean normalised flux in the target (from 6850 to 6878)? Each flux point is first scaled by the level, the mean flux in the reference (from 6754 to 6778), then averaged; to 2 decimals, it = 0.99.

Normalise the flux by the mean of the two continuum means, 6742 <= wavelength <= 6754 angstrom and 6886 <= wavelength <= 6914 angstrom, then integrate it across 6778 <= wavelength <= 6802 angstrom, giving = 24.2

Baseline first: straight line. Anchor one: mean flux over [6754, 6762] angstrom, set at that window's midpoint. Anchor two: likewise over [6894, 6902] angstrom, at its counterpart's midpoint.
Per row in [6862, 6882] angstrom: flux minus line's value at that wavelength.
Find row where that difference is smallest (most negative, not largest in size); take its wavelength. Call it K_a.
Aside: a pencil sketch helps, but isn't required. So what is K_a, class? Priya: 6872 angstrom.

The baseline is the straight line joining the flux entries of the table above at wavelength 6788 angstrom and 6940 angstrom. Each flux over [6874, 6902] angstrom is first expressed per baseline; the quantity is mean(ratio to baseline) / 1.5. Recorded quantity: 0.682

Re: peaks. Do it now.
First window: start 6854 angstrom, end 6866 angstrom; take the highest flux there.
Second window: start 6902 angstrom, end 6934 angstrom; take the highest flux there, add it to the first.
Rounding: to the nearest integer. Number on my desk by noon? 273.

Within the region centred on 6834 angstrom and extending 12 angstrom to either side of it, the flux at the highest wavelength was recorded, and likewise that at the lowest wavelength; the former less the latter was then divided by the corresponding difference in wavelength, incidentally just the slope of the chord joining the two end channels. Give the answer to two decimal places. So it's -0.45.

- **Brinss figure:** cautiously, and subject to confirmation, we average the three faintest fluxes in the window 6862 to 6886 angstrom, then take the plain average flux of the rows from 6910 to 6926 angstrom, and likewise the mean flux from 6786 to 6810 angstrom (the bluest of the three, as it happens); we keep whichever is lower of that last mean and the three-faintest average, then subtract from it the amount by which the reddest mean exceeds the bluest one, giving 134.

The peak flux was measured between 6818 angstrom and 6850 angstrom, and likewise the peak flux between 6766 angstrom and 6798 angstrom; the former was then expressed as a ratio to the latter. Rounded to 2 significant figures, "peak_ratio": 0.99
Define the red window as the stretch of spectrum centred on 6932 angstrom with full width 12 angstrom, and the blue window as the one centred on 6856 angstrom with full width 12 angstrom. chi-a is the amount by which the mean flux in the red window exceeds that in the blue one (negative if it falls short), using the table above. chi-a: 1.7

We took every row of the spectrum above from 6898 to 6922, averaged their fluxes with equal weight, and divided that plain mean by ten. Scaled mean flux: 13.1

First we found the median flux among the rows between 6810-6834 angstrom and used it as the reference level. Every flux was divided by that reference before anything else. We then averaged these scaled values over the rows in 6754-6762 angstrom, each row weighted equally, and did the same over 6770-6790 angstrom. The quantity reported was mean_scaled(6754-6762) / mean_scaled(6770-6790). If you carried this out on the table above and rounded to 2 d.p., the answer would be 1.04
